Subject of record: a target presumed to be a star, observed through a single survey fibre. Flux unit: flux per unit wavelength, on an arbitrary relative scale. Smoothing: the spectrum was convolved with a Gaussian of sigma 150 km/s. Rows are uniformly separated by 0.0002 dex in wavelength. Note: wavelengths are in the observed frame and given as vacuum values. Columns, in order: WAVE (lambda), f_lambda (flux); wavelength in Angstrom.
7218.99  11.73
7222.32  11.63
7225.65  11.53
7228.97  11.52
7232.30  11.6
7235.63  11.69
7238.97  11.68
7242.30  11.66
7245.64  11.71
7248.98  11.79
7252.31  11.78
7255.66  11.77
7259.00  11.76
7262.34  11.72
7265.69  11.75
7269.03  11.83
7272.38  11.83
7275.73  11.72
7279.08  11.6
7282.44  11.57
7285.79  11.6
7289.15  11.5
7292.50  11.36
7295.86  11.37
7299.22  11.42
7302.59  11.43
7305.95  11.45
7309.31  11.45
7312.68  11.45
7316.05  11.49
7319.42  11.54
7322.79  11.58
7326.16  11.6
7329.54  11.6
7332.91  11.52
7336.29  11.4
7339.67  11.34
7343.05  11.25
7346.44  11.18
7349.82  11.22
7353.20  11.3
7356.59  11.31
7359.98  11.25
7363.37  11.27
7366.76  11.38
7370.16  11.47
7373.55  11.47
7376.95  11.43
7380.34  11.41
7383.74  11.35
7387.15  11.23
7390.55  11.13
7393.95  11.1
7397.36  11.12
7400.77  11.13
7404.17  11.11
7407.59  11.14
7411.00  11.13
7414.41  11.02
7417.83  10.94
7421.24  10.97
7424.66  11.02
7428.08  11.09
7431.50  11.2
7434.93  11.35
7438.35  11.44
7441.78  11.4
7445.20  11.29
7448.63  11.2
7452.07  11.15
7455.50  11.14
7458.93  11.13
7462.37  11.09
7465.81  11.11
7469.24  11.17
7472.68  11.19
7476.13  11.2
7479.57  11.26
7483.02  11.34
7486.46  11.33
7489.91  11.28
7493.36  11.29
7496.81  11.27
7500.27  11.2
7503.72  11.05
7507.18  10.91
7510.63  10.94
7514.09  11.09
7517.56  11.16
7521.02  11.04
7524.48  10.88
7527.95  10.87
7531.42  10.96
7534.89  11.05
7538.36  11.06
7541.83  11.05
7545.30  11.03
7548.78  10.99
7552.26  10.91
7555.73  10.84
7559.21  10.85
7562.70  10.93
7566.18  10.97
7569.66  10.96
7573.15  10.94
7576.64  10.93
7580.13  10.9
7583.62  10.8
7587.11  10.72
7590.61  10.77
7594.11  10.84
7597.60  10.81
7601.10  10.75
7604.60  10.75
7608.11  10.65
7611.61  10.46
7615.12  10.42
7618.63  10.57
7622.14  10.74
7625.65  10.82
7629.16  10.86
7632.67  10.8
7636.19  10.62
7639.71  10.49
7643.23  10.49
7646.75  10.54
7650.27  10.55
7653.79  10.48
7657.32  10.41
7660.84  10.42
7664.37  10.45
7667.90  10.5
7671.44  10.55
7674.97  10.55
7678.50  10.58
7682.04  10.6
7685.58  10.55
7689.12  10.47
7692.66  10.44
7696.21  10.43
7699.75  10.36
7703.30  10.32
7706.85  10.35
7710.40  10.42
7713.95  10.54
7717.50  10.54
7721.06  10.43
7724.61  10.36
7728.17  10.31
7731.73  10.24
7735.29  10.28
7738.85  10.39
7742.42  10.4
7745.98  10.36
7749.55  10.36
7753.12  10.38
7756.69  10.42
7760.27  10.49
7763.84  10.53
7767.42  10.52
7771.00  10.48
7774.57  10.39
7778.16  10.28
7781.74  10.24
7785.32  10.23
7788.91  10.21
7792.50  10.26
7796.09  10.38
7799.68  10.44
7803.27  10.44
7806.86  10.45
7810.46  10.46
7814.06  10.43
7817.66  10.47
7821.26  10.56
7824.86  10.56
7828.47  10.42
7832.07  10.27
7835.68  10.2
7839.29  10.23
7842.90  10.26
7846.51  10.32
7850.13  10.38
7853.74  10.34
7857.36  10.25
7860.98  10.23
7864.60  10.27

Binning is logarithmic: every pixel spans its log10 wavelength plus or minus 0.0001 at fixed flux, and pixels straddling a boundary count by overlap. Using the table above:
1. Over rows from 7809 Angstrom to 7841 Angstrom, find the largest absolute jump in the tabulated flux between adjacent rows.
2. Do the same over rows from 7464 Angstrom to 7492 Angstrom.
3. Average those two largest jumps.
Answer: 0.115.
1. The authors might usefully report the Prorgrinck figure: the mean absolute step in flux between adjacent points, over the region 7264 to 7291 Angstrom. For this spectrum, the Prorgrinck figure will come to 0.067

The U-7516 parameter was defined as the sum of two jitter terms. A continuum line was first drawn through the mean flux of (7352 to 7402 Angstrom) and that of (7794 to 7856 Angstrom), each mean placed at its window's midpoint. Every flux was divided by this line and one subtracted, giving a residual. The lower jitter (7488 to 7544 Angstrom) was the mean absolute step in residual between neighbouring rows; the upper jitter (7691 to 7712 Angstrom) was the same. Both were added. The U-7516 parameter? 0.0108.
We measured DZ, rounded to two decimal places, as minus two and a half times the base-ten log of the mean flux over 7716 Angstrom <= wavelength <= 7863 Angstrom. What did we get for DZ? -2.54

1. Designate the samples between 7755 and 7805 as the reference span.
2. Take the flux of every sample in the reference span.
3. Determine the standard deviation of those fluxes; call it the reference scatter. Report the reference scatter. 0.11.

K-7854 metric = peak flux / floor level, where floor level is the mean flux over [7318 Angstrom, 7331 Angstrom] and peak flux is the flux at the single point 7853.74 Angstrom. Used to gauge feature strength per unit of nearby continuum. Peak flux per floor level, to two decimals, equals 0.89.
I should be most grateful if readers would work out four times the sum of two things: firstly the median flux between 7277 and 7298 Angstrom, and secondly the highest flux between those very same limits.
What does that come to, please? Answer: 92.5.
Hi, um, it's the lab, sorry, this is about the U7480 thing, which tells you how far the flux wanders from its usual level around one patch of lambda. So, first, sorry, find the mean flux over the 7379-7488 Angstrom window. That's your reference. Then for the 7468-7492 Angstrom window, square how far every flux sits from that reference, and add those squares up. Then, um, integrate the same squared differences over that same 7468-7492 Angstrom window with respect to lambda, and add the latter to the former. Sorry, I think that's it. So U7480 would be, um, 0.3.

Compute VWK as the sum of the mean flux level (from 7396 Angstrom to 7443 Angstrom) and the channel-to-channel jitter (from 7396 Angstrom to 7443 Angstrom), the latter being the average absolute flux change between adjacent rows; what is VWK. 11.2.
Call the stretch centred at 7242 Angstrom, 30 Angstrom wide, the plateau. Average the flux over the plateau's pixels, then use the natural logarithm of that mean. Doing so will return 2.46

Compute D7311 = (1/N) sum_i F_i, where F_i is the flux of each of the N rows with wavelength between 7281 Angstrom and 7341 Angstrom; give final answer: 11.5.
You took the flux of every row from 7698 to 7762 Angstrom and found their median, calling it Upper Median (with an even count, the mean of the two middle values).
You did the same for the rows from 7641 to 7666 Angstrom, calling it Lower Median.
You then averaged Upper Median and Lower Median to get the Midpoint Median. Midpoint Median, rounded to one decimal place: 10.4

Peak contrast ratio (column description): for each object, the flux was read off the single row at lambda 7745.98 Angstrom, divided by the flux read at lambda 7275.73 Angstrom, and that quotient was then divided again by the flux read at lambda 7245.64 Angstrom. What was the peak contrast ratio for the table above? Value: 0.075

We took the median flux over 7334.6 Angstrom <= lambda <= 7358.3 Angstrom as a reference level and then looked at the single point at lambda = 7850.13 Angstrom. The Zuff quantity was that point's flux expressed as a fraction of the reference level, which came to 0.92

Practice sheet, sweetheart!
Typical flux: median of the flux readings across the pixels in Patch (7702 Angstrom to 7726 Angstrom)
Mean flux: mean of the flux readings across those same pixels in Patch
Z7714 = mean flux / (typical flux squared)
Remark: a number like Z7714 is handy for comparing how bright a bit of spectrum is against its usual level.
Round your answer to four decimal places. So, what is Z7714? 0.0960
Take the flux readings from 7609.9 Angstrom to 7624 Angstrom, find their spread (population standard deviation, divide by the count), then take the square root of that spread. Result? 0.35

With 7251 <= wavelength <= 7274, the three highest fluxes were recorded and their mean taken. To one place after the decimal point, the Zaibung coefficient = 11.8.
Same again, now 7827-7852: 10.4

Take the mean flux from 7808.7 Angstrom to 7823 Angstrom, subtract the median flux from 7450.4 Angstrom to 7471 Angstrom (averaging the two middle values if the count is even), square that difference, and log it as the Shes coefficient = 0.4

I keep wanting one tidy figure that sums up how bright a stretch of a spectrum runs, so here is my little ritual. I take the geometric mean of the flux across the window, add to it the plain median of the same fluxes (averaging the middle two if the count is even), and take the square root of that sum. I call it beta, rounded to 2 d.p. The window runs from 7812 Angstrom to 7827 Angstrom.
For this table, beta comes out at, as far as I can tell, 4.58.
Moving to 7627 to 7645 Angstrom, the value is 4.61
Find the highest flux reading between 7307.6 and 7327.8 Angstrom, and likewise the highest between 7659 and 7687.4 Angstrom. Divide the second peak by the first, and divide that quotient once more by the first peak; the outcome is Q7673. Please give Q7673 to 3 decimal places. 0.079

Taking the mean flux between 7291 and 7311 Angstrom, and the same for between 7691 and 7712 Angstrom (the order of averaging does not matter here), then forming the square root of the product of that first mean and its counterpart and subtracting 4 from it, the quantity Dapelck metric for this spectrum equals 6.9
